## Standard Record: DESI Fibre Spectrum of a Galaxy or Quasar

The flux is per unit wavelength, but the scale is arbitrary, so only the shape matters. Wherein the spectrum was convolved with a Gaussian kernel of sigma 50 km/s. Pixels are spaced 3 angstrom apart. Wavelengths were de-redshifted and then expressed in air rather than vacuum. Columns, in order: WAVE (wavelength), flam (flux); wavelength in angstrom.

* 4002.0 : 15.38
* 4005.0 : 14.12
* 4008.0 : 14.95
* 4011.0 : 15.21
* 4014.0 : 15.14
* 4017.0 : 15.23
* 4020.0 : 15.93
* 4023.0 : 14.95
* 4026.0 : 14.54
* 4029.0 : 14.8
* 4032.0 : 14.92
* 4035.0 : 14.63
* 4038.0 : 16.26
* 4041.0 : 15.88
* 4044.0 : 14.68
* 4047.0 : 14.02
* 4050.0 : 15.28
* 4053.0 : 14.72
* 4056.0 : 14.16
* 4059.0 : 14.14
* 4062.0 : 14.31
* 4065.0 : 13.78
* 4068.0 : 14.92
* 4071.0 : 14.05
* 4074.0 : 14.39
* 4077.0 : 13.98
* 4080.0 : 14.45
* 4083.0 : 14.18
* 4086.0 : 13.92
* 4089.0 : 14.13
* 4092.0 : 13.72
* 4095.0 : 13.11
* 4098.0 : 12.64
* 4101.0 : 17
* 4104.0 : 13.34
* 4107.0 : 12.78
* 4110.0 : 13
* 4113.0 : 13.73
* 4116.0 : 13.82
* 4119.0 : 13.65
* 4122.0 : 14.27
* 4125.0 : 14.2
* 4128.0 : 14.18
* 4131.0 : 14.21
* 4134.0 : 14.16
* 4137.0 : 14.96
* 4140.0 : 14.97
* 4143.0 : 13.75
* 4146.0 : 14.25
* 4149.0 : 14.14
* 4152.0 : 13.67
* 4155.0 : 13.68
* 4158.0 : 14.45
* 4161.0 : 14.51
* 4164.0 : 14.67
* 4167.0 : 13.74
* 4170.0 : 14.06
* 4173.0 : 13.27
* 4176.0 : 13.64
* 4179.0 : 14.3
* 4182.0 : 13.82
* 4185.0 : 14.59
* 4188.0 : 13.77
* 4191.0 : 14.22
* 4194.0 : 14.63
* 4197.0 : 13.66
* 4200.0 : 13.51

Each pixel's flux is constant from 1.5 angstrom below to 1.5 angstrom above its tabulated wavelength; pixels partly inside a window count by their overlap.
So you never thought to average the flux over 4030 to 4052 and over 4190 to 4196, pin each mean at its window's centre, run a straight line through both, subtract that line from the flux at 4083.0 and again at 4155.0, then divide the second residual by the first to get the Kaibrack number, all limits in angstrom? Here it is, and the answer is 1.2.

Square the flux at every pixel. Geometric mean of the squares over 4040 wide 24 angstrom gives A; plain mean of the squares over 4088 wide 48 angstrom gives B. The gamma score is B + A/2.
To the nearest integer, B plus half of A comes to 309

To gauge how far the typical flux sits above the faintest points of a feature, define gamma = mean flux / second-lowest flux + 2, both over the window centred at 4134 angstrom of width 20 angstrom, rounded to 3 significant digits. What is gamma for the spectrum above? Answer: 3.01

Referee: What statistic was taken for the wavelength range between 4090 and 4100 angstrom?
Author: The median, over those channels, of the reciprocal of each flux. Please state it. 0.076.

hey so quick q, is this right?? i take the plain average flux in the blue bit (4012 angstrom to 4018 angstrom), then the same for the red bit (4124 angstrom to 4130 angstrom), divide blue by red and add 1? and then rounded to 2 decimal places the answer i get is 2.07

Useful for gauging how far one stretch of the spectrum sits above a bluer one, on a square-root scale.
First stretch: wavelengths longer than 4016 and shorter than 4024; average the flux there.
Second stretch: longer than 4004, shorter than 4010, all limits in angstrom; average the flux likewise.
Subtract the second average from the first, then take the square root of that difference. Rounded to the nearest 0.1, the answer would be 0.9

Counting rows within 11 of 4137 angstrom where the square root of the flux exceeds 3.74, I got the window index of 6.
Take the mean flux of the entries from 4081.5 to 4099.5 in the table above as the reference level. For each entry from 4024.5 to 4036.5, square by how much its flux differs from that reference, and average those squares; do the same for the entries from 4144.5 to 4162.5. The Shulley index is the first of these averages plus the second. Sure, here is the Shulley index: 1.6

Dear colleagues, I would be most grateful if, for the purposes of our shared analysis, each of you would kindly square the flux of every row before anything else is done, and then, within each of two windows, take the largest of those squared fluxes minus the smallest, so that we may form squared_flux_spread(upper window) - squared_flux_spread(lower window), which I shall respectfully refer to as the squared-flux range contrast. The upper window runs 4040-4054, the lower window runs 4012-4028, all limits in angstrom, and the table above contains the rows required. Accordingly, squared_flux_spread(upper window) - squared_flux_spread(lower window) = 13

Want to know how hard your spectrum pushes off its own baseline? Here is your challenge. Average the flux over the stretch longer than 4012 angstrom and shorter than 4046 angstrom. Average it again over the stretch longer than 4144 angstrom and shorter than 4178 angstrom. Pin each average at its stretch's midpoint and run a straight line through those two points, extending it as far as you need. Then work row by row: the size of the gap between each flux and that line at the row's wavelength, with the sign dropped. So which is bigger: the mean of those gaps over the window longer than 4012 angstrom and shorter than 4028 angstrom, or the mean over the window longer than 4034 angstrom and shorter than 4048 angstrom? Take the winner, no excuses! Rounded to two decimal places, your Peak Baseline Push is 0.77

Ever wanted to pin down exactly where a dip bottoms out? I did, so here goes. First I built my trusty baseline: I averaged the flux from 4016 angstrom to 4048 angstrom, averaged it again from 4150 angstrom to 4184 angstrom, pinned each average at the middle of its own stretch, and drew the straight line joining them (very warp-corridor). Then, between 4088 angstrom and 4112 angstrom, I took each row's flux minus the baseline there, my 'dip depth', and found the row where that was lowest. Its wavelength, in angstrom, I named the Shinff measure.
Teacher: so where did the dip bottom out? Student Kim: 4098.0 angstrom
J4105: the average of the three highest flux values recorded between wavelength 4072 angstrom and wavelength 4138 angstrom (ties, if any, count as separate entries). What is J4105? 15.5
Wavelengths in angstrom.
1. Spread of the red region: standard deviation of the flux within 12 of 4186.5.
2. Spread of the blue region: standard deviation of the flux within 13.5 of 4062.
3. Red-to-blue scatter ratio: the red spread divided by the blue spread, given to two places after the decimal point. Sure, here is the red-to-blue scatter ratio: 0.86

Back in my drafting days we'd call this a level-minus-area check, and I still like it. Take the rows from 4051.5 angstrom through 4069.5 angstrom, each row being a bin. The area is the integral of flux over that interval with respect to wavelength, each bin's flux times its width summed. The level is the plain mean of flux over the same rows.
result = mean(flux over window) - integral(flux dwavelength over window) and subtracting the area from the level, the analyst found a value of -244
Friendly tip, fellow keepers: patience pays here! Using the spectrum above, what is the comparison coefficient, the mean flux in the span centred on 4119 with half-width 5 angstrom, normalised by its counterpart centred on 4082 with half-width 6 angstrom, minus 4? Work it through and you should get -3.02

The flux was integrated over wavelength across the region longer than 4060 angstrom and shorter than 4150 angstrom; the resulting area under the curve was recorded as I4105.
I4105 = 1266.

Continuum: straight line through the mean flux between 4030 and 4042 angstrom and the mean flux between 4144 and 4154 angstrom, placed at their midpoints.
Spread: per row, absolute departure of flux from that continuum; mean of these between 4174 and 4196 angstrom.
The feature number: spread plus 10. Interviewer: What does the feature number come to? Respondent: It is 10.58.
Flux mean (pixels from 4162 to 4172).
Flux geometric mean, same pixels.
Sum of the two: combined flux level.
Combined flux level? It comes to 28.3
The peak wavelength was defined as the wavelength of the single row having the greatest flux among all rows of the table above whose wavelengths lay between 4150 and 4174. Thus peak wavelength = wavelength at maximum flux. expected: 4164.0 angstrom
